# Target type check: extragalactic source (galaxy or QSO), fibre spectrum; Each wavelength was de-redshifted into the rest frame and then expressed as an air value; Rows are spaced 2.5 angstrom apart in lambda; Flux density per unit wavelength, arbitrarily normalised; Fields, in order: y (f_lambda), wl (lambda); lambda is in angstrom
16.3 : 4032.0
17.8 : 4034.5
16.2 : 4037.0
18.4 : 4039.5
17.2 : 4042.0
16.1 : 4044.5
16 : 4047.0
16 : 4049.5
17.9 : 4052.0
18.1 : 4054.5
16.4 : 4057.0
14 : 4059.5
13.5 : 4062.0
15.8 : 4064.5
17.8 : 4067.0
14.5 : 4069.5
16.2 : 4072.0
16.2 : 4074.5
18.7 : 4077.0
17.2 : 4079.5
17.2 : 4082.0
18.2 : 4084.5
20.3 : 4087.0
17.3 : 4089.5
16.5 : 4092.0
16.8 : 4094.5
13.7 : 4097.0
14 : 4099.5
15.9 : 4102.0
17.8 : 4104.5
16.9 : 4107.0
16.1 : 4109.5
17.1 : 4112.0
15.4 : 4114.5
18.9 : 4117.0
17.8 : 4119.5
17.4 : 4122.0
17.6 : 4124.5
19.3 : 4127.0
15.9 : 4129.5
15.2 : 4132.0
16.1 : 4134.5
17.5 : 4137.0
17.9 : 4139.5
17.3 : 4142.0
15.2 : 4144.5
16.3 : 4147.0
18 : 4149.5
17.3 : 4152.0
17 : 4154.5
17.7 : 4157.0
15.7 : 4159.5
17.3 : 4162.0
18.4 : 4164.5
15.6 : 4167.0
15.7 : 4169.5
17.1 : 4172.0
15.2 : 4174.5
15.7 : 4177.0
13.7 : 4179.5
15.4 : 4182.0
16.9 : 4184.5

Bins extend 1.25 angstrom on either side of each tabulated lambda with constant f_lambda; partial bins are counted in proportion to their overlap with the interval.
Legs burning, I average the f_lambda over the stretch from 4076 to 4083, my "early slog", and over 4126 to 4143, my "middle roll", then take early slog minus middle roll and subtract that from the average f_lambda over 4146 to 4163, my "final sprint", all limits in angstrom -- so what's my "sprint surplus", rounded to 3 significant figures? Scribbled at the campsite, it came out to 16.4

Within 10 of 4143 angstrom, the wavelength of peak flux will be 4149.5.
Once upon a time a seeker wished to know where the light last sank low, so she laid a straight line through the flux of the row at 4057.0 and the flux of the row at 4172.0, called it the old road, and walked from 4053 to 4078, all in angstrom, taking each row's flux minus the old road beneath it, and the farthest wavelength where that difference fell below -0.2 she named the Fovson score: 4074.5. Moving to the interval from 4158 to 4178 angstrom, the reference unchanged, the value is 4177.0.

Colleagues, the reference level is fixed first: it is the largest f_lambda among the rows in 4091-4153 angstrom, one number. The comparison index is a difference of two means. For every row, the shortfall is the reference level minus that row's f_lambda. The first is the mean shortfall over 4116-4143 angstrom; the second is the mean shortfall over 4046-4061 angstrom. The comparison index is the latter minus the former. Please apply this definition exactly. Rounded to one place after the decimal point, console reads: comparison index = 1.0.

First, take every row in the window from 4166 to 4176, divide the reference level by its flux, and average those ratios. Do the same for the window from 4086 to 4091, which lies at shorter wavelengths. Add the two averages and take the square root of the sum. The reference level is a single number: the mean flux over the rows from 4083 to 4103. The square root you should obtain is 1.39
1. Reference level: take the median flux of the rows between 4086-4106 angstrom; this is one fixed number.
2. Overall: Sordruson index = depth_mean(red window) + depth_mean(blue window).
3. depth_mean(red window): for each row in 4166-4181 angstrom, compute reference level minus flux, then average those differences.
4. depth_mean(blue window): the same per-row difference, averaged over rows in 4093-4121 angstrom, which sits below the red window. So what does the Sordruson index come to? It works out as 1.4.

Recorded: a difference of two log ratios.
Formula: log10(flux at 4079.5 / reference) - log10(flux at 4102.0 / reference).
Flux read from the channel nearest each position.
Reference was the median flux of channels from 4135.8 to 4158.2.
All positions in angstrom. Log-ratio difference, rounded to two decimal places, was 0.03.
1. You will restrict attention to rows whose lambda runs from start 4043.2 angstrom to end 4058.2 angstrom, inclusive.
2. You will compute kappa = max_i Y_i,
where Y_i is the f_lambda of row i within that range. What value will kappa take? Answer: 18.1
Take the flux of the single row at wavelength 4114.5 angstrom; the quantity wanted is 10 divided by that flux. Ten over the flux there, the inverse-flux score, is 0.65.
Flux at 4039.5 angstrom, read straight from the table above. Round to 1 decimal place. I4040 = 18.4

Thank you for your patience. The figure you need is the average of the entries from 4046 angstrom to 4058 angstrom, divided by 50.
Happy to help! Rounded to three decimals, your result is 0.338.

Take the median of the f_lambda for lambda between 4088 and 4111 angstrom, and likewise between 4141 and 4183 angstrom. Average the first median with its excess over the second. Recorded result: 8.35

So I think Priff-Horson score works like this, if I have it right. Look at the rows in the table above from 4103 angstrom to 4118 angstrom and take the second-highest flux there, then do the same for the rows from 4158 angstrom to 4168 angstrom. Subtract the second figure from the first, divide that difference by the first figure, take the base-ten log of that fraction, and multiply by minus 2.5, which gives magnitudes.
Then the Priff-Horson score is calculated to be 3.9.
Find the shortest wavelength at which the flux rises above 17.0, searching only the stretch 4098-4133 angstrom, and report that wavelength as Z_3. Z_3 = 4104.5 angstrom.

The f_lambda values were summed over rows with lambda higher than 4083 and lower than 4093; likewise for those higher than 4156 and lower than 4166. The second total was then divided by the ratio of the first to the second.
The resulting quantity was 66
